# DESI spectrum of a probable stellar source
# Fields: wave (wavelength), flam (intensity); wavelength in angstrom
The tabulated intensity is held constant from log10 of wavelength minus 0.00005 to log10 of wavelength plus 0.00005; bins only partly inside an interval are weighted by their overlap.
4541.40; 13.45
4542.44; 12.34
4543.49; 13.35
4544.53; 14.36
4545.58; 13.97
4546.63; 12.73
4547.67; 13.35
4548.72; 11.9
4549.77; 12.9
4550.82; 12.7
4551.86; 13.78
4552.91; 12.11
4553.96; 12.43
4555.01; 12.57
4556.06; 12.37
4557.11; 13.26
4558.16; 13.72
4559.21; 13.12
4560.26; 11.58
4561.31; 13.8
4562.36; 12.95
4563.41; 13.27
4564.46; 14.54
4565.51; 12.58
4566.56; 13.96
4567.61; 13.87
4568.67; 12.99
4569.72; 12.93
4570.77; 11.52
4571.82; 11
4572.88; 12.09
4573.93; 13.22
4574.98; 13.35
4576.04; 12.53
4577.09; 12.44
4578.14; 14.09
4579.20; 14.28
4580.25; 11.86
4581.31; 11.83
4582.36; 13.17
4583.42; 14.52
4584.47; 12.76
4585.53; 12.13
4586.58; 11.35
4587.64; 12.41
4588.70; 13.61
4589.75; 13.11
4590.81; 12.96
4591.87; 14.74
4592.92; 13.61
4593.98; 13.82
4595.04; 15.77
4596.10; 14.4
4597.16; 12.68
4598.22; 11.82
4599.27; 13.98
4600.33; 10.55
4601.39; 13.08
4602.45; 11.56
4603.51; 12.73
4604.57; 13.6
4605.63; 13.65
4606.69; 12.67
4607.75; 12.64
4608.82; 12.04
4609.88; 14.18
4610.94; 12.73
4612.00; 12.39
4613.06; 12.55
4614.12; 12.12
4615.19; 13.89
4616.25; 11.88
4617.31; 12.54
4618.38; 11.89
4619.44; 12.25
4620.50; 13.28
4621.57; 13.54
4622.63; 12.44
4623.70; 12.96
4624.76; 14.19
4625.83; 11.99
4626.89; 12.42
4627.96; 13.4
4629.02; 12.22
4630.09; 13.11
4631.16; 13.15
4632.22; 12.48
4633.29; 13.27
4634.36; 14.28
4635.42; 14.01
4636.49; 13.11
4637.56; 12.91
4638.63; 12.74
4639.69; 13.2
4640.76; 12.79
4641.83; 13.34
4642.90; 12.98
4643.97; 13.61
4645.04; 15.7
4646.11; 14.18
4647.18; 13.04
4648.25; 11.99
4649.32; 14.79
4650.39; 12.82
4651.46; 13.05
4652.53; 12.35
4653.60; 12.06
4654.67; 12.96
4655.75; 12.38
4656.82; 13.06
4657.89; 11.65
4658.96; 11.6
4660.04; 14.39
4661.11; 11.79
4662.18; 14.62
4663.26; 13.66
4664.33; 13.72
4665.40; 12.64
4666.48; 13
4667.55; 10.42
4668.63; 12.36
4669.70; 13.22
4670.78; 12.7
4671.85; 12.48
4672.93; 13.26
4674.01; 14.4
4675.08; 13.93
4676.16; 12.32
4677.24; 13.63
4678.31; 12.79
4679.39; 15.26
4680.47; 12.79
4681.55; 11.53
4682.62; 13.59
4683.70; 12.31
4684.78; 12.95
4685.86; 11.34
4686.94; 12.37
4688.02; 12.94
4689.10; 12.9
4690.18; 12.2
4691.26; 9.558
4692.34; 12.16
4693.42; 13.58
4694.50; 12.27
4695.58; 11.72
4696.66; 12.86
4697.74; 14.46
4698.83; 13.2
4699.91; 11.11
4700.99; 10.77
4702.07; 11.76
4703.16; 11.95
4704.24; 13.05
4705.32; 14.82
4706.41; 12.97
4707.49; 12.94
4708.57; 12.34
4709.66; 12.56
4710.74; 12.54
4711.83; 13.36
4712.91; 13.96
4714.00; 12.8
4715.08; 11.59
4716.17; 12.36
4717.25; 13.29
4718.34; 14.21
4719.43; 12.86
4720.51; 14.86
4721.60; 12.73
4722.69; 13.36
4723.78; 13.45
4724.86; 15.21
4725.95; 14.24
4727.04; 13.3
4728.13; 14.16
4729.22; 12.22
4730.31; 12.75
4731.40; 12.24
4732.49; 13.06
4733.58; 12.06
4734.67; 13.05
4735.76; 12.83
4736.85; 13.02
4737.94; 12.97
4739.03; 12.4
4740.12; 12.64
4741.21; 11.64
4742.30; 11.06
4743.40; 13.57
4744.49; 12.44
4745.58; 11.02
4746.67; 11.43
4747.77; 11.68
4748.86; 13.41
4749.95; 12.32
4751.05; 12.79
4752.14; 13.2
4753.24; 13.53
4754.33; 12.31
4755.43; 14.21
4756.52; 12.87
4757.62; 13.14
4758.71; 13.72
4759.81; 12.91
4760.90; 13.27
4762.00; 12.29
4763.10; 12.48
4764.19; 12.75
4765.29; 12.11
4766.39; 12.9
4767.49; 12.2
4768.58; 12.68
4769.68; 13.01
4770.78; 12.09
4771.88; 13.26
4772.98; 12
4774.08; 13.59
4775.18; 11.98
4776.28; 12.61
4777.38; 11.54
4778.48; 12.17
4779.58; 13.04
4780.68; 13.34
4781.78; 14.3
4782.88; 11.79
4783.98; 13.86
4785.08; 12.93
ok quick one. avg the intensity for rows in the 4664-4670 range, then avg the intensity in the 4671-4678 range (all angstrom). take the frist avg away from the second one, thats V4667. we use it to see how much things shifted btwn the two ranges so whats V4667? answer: 0.8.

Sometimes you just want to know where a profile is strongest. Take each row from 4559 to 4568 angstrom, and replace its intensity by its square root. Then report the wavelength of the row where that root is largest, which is 4564.46 angstrom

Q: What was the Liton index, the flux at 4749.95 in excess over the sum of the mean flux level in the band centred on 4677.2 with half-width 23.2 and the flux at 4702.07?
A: -12.2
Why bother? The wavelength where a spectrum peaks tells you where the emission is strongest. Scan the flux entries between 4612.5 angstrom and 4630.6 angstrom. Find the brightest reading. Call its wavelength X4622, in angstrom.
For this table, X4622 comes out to 4624.76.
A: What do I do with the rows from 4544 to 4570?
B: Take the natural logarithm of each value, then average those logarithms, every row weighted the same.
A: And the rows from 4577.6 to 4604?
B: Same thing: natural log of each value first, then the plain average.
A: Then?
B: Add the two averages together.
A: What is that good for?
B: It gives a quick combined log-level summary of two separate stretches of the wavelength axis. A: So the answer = 5.14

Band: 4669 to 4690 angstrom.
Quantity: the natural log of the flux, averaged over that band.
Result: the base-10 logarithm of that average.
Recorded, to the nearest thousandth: 0.408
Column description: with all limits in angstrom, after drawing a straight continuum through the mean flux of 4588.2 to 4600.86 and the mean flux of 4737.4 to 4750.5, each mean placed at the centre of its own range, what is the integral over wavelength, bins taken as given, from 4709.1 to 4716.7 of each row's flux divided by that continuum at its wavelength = 7.76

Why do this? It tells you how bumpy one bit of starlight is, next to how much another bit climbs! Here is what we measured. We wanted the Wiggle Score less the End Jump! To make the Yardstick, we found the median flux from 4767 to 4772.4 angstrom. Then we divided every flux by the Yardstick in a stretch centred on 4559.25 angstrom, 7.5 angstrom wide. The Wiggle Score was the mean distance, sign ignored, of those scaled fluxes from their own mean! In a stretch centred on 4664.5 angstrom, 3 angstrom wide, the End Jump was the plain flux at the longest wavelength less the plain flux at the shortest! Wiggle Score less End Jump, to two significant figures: 1.1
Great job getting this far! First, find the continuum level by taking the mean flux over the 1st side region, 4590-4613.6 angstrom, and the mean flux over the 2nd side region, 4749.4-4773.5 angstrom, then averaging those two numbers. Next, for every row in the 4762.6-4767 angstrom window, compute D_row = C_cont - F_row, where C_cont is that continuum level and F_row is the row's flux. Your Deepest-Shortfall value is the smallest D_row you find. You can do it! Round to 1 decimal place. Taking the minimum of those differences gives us 0.1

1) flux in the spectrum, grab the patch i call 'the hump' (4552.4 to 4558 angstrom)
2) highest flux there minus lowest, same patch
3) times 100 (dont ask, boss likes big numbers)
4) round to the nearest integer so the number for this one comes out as 115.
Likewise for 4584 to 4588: 141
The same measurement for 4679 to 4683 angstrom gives 373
